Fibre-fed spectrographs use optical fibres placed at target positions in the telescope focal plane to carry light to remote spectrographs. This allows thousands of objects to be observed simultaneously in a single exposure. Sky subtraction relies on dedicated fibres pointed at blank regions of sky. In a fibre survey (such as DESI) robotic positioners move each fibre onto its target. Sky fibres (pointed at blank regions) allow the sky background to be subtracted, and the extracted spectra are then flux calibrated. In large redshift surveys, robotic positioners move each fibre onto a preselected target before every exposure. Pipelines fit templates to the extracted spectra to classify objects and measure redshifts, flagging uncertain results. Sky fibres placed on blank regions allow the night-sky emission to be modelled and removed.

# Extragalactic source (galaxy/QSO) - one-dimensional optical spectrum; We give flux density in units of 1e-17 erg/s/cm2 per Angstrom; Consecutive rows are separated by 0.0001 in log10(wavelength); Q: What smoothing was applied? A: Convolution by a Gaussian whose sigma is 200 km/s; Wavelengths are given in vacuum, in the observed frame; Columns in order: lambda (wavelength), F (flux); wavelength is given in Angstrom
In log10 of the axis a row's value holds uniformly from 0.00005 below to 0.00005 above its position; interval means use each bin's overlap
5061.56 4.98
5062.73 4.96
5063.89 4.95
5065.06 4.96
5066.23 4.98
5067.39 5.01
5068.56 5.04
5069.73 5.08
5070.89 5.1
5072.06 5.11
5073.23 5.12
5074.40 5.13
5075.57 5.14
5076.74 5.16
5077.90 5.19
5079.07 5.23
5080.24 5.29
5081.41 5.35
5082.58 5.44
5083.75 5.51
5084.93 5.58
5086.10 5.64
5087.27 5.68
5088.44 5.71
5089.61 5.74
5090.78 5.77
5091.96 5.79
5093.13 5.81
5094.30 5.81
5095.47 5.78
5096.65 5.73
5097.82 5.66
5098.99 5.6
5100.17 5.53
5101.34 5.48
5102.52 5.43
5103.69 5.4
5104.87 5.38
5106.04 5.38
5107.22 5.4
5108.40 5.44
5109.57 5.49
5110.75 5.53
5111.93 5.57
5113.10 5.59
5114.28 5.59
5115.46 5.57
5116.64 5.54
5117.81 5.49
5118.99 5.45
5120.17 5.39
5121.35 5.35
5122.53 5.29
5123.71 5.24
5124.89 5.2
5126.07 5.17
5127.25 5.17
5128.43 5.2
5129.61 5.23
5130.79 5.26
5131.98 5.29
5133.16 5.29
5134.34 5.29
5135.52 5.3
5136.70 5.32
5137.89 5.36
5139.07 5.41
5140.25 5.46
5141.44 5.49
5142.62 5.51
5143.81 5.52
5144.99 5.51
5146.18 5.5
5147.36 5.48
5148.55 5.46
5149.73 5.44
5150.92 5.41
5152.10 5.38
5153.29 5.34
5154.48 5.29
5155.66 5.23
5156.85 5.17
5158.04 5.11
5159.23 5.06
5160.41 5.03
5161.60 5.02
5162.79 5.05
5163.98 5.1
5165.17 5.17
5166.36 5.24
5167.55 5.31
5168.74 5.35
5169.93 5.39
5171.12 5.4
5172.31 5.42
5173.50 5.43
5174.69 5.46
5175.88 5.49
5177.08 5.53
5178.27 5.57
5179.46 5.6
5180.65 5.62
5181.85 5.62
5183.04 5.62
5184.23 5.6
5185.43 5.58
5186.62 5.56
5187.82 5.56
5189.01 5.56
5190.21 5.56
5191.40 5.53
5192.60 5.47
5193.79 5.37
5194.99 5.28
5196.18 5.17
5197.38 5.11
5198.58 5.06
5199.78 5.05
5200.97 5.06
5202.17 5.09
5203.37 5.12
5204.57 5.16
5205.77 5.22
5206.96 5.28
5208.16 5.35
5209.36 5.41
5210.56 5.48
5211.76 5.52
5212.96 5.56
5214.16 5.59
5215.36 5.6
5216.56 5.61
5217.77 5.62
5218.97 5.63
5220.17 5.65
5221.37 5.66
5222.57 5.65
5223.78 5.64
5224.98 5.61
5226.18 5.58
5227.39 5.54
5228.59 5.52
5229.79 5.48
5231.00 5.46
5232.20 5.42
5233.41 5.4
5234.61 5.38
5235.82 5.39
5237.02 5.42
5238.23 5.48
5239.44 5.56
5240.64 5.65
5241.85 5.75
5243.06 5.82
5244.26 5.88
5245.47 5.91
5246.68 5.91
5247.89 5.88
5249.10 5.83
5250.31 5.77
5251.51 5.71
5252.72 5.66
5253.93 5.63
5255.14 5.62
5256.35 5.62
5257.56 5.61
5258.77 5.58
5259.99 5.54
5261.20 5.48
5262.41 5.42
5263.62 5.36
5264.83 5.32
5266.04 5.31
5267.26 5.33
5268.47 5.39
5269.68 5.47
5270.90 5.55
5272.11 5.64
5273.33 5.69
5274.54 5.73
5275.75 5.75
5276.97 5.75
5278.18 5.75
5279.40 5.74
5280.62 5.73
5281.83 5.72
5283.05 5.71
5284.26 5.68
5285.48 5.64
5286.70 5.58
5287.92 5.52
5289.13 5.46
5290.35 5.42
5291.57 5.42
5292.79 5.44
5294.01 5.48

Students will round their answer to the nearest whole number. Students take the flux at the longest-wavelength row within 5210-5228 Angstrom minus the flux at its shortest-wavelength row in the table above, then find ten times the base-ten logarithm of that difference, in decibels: -12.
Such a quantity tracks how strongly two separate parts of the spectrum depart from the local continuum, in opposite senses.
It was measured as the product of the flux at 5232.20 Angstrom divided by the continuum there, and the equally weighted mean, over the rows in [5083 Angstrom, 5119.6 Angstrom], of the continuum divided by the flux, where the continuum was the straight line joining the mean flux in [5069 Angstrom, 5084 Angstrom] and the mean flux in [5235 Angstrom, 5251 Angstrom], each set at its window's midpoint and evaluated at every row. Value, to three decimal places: 0.905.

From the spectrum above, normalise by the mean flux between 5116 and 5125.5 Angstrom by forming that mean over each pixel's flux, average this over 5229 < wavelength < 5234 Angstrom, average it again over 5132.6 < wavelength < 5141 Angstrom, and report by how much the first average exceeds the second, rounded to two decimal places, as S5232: -0.02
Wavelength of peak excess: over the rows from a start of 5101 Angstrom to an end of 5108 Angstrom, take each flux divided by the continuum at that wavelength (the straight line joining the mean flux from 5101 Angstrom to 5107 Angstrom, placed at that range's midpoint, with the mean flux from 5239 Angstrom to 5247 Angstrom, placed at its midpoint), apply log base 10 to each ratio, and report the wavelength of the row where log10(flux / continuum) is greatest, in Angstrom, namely 5101.34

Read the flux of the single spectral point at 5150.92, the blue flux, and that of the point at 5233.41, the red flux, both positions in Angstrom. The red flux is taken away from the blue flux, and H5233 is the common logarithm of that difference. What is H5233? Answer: -2.0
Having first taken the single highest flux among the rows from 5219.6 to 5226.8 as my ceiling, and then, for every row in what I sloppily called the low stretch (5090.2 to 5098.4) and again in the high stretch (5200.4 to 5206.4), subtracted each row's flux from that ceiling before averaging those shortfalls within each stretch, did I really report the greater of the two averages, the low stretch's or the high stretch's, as 0.53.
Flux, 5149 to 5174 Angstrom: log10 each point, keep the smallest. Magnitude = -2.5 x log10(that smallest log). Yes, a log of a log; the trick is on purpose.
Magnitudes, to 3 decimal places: 0.386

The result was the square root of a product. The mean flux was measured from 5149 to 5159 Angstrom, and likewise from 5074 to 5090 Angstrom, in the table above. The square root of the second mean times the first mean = 5.35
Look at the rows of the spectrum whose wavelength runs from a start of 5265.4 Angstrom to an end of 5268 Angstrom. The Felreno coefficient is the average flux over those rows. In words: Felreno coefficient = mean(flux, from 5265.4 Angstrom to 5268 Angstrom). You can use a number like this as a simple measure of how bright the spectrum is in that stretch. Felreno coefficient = 5.32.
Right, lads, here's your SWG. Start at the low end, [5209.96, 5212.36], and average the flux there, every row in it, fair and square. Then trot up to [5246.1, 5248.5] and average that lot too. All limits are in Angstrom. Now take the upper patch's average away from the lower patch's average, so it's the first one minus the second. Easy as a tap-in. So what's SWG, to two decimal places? -0.39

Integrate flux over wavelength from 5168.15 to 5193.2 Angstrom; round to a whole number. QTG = 138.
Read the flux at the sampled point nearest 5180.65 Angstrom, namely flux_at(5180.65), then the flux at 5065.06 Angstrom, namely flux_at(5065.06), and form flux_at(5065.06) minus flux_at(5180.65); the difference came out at -0.66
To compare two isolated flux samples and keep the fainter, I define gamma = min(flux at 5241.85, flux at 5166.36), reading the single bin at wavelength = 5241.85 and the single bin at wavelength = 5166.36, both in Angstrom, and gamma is 5.24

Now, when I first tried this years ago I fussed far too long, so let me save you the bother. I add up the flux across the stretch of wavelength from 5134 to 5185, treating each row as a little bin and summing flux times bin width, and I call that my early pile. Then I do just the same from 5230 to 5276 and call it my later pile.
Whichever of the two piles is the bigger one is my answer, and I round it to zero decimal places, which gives 274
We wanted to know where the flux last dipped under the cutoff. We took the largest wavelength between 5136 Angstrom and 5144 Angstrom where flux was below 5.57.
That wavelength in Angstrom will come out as 5143.81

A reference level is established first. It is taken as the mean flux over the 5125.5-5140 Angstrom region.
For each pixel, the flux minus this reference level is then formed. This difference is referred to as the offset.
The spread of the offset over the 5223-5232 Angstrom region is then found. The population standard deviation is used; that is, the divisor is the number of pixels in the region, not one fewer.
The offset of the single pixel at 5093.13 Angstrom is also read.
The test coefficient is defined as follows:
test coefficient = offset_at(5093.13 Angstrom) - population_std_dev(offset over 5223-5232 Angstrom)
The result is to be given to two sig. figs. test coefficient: 0.47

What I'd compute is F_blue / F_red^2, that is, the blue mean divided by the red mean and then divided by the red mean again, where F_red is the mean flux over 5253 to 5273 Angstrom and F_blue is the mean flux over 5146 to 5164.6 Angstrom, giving 0.174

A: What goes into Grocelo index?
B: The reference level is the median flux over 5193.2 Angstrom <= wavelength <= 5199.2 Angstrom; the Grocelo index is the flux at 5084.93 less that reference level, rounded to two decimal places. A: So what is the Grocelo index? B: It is 0.41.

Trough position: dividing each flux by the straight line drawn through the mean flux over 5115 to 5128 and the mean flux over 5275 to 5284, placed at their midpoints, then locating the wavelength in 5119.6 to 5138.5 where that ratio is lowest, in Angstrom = 5127.25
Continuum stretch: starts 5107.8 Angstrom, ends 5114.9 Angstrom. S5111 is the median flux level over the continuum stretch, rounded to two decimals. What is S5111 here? 5.55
